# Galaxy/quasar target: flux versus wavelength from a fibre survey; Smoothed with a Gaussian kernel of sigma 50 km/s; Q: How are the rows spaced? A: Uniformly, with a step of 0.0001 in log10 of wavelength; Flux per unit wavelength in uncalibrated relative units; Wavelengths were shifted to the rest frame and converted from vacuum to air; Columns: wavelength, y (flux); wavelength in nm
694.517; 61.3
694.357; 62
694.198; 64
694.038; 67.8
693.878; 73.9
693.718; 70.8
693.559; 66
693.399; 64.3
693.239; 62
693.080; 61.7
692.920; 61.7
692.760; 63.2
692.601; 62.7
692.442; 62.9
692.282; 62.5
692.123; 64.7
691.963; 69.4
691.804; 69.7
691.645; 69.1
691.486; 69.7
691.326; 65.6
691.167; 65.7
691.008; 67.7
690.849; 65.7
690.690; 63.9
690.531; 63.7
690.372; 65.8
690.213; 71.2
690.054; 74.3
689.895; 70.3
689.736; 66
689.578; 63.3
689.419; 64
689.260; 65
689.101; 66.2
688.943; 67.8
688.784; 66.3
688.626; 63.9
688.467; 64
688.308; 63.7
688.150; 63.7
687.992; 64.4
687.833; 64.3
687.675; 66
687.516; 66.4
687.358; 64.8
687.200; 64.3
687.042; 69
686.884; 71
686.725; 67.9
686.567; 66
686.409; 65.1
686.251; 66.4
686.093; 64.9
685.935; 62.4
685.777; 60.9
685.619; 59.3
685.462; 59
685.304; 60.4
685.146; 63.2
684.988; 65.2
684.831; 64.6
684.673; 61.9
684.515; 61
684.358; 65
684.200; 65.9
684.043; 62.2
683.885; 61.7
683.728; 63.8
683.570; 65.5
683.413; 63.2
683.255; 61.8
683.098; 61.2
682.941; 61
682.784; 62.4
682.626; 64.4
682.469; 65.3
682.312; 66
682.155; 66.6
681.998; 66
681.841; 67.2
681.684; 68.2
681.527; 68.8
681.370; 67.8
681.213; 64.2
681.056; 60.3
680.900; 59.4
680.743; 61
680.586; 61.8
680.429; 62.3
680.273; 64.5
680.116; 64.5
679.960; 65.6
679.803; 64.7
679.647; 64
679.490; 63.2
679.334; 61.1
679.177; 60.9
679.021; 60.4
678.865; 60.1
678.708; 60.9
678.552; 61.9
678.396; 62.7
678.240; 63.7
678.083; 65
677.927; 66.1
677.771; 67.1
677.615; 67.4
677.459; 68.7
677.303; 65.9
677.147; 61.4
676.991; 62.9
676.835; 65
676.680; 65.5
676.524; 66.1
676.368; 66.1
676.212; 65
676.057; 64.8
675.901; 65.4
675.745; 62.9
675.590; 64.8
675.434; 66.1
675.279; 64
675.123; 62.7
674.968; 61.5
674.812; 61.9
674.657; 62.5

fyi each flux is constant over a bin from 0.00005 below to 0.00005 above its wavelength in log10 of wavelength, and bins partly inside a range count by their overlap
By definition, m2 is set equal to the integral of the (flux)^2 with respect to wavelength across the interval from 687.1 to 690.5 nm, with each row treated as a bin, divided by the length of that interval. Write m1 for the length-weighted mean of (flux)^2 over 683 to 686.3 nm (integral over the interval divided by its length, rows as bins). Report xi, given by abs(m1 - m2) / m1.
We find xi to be 0.10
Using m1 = 3947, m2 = 4360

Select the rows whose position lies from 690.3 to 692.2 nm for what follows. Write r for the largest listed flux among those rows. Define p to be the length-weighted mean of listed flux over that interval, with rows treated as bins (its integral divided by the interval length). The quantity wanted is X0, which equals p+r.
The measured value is 136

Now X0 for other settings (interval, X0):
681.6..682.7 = 134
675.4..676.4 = 131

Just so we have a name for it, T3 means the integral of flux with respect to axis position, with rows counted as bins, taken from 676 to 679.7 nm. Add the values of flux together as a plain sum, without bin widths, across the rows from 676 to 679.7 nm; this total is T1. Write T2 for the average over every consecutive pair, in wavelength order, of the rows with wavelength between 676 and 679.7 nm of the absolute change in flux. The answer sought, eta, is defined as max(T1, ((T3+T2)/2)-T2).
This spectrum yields 1536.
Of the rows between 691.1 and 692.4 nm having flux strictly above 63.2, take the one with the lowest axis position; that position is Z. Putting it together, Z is 691.167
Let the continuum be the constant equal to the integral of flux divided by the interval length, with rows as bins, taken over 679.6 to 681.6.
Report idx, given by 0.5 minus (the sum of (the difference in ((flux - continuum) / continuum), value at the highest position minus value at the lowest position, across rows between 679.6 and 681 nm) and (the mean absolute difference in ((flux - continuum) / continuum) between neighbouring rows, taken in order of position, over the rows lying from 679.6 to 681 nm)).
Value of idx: 0.557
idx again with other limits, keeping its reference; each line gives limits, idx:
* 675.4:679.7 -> 0.514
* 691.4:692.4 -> 0.587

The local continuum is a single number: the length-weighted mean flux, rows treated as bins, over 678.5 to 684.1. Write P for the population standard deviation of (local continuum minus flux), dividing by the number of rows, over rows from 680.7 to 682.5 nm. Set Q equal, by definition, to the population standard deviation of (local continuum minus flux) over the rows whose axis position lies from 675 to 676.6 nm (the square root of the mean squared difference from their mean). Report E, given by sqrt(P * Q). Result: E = 1.9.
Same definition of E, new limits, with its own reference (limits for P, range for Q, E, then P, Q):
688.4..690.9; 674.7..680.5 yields 2.5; 3.0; 2.1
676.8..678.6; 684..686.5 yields 2.3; 2.2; 2.3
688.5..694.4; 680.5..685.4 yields 2.9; 3.3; 2.5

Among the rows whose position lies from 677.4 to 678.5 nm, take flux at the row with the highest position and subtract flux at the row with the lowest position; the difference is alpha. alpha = -6.0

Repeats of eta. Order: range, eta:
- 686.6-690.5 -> 1594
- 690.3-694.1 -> 1580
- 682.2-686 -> 1507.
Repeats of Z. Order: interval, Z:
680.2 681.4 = 680.273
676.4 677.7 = 676.524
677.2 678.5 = 677.303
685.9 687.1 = 686.093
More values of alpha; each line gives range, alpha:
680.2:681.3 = -0.3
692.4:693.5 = 1.4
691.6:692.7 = -6.4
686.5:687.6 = 0.4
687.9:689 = 3.4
